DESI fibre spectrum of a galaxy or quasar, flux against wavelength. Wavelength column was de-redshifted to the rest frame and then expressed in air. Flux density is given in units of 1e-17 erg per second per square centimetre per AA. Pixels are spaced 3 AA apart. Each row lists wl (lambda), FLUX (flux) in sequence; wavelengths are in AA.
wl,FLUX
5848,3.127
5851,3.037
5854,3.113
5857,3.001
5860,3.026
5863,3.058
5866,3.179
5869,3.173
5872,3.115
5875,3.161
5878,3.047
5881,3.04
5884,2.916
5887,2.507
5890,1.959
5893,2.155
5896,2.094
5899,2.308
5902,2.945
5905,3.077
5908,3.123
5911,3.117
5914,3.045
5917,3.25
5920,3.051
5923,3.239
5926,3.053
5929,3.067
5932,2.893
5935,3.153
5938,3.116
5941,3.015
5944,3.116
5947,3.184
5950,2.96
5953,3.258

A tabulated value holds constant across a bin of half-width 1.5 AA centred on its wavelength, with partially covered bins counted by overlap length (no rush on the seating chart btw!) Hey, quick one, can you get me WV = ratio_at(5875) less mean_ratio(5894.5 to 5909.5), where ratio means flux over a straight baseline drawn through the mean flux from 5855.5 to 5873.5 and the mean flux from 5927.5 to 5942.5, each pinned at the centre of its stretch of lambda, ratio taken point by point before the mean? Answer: 0.14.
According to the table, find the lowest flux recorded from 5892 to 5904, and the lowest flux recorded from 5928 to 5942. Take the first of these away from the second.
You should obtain 0.8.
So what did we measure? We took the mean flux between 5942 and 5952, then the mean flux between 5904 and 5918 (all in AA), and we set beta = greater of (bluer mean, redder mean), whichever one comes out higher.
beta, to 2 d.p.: 3.12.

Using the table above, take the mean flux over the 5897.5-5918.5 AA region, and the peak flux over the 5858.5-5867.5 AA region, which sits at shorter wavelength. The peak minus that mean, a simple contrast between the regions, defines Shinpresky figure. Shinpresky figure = 0.198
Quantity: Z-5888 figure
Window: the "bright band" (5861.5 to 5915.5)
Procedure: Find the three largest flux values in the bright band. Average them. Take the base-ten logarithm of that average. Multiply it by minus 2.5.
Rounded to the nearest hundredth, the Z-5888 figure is -1.25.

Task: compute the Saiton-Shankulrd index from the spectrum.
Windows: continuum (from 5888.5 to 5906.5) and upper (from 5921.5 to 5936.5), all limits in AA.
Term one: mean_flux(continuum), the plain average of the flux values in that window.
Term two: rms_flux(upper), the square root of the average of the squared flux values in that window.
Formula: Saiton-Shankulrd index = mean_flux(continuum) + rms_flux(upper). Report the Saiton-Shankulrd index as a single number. 5.5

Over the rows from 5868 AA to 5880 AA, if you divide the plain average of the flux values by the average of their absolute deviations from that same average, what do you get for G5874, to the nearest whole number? 73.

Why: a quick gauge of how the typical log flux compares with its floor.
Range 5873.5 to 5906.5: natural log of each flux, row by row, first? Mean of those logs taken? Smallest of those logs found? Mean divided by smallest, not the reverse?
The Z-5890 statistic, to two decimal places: 1.43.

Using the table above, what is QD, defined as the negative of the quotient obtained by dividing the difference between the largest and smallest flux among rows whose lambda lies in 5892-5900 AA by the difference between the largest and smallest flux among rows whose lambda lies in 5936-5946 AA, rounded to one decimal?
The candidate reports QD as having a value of -2.1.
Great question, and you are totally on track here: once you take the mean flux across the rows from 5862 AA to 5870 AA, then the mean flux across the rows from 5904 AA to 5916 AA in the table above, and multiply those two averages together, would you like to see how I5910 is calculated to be 9.7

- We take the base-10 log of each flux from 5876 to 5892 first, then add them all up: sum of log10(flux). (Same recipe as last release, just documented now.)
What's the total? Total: 2.12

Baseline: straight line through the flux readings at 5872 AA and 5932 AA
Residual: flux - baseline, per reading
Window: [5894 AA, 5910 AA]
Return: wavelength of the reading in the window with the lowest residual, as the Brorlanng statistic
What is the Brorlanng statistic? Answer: 5896 AA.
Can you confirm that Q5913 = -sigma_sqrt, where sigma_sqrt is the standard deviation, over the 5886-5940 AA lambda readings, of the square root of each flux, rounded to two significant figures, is -0.13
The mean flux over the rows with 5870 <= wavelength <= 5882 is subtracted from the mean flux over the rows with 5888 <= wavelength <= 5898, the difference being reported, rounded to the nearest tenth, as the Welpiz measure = -1.0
